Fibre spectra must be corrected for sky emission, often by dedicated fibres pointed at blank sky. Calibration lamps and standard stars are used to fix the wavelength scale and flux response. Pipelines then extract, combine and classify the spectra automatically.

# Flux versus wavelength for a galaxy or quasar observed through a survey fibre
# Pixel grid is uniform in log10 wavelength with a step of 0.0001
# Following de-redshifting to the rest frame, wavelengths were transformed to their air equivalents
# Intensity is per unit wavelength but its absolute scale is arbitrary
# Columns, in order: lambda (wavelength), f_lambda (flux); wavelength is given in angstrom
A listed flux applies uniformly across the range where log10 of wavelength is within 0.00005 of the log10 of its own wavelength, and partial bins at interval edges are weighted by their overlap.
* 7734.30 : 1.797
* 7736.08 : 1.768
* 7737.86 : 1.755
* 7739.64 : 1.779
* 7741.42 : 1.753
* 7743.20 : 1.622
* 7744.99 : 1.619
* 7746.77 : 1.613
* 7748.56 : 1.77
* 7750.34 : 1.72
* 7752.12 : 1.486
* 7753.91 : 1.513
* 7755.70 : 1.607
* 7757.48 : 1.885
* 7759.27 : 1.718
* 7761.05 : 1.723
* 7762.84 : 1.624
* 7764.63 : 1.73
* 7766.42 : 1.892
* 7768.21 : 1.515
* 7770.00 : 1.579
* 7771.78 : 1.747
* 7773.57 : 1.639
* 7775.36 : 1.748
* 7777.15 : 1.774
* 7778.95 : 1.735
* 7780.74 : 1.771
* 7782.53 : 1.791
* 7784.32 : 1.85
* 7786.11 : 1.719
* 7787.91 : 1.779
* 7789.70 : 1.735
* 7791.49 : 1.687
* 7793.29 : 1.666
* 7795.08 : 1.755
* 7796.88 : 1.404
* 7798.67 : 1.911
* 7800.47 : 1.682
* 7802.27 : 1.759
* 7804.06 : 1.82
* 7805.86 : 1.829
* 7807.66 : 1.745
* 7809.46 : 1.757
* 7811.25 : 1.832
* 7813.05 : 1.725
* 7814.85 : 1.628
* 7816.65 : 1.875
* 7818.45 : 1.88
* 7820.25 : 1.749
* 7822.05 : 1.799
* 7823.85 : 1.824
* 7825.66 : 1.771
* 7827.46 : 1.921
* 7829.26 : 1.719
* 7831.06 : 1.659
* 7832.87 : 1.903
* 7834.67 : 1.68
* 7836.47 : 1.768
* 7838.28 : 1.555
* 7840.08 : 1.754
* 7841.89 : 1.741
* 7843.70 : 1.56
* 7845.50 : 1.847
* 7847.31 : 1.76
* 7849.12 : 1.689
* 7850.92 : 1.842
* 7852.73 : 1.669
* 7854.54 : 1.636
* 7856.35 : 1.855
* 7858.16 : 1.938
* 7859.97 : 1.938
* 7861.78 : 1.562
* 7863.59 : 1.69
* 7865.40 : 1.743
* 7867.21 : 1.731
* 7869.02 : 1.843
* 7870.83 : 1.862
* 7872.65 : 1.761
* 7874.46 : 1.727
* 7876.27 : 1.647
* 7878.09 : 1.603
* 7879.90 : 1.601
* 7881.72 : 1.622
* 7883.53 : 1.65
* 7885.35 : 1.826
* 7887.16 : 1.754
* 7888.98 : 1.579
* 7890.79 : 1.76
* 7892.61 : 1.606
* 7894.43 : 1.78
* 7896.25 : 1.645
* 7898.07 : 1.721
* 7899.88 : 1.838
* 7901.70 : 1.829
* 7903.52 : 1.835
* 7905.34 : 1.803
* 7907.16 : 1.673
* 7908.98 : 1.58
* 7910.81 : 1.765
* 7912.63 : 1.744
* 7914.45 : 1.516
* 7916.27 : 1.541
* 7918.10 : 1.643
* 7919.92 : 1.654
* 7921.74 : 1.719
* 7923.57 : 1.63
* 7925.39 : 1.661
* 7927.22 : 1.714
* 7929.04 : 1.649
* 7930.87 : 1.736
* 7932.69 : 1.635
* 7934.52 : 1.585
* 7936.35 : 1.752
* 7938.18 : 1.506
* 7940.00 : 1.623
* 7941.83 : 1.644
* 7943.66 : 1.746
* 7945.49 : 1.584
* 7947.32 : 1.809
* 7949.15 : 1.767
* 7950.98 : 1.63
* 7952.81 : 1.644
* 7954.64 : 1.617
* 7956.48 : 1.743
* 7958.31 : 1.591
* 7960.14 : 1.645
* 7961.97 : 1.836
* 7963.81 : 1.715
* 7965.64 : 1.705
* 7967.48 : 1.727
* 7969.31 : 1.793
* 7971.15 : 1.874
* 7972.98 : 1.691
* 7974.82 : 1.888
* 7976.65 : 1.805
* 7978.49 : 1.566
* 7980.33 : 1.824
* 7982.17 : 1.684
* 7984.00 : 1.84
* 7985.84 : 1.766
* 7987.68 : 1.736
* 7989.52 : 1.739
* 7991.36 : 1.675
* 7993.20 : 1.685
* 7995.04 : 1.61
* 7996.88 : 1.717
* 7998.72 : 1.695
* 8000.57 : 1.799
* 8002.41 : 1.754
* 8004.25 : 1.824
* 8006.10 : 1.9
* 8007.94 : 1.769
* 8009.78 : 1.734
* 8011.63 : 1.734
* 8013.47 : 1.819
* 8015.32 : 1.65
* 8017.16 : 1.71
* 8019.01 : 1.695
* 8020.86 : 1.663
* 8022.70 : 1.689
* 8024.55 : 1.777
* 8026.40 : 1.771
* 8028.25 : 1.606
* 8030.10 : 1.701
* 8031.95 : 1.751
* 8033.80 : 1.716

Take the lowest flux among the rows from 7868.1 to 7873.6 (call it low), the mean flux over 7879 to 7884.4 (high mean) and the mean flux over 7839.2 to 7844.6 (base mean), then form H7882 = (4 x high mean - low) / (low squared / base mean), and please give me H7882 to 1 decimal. 2.6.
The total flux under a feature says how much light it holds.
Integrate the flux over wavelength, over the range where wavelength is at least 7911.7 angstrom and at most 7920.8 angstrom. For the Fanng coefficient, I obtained 15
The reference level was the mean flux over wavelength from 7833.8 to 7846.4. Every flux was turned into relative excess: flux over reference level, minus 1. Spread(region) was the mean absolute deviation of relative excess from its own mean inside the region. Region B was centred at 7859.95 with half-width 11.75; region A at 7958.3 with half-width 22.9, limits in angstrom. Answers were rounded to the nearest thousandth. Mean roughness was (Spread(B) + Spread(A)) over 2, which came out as 0.055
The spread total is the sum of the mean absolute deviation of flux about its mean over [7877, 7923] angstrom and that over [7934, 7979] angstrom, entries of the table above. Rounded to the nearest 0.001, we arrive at 0.171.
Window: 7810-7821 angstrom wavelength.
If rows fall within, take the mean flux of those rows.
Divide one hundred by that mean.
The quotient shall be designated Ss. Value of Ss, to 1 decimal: 56.1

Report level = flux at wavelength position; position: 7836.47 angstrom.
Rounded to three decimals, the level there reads 1.768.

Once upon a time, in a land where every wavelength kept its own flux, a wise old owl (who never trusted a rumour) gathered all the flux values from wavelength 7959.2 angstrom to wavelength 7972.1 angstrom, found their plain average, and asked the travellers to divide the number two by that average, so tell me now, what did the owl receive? 1.14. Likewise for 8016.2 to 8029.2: 1.18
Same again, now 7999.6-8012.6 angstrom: 1.12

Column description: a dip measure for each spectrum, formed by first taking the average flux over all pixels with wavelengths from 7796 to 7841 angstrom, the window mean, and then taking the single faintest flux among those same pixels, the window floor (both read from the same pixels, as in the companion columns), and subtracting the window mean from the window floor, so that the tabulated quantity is -0.354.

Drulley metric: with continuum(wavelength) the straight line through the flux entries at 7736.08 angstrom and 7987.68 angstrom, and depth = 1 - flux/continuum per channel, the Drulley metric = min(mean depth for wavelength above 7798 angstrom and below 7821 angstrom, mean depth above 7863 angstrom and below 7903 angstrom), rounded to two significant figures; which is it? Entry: -0.014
